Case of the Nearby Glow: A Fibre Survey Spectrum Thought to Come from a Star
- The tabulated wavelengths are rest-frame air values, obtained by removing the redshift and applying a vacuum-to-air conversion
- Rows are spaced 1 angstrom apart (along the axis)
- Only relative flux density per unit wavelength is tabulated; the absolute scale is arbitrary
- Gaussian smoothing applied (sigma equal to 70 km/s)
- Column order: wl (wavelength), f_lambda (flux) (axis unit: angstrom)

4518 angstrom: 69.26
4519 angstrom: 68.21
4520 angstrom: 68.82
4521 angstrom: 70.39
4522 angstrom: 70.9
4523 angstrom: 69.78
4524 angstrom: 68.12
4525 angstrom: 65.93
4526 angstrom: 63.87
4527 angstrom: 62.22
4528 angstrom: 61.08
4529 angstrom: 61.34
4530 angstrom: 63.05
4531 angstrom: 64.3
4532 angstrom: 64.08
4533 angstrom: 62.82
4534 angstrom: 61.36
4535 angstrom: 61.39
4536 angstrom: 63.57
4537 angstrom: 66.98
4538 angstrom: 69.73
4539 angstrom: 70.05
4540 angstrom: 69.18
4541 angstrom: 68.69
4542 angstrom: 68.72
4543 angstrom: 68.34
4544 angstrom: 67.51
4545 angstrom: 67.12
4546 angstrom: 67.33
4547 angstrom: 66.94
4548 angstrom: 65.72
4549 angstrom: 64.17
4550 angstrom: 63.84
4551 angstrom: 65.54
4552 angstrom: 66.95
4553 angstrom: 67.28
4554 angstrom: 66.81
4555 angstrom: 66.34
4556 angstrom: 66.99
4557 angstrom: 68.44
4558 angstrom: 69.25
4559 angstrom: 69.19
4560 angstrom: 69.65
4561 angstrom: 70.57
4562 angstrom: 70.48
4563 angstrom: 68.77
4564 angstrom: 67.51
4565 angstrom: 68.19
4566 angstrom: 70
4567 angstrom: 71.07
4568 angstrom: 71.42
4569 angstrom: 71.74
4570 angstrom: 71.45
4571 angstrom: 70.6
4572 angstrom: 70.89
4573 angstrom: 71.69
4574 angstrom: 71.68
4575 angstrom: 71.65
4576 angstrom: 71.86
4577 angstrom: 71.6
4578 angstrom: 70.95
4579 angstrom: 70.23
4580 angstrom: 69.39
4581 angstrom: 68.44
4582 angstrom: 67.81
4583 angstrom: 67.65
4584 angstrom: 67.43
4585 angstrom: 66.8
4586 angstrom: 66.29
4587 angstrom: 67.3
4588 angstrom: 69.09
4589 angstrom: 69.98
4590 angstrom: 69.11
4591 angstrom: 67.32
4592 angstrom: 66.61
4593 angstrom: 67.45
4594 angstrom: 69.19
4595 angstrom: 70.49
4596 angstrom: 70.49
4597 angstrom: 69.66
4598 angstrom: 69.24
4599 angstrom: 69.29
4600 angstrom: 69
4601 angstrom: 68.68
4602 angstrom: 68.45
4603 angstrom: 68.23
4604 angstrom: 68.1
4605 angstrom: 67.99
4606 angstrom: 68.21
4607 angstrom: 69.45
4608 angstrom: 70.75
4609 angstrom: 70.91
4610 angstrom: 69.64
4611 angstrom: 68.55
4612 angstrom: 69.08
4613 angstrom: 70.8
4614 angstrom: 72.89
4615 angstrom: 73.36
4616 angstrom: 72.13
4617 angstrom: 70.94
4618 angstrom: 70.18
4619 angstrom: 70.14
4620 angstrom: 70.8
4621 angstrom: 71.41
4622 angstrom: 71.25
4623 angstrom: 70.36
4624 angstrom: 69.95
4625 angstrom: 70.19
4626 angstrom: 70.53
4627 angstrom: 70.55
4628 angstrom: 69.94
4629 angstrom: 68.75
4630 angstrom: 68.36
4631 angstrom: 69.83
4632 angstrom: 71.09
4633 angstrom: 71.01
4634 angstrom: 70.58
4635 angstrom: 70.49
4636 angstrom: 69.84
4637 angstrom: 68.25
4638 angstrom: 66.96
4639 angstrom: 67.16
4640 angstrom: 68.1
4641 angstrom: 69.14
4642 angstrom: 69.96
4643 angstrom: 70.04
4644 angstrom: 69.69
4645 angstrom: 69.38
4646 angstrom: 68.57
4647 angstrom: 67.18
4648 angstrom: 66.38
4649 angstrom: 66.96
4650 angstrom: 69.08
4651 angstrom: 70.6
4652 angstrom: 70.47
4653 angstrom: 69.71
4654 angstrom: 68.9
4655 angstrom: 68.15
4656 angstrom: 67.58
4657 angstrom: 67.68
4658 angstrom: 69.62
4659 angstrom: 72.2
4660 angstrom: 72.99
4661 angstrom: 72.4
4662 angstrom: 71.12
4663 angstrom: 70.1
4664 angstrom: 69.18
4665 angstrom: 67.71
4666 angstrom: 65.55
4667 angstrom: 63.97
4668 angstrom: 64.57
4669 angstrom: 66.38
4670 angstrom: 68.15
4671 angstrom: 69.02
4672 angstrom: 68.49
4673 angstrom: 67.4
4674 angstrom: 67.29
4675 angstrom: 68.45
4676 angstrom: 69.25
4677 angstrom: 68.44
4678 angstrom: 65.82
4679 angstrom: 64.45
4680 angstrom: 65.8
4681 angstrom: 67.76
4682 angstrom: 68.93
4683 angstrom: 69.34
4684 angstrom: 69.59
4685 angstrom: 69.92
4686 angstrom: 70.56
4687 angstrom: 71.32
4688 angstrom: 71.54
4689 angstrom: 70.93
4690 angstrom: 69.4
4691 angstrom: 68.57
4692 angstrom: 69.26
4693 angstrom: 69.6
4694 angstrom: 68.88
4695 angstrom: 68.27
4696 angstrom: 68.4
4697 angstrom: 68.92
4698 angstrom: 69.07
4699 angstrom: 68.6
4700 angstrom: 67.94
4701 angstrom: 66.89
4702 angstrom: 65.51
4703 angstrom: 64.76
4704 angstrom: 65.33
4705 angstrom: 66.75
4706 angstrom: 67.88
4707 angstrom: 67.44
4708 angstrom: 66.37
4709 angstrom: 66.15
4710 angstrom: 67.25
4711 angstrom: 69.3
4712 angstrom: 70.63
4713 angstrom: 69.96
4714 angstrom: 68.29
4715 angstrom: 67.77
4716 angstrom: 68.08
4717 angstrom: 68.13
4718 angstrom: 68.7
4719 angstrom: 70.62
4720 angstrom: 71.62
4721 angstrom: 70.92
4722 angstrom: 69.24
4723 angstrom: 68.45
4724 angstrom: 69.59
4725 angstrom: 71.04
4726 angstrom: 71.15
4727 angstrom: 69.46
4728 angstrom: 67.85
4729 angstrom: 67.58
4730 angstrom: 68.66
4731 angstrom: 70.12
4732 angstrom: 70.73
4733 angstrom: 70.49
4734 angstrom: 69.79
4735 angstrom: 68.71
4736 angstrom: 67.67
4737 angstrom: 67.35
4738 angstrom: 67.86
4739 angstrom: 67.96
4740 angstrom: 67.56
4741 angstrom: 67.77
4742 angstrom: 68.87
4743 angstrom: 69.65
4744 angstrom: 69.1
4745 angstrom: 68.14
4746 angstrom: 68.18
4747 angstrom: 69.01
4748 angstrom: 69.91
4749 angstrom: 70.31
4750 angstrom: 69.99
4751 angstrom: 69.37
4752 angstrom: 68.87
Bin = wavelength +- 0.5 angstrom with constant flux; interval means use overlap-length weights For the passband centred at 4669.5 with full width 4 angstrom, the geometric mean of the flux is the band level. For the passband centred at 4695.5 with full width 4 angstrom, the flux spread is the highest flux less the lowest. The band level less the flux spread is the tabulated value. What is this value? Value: 66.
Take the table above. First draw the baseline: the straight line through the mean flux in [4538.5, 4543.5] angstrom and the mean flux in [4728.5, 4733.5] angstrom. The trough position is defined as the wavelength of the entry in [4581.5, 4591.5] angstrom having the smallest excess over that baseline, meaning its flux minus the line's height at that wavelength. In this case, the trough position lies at 4586 angstrom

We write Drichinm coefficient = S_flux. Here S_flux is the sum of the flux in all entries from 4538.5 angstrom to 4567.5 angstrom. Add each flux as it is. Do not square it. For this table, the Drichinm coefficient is 1971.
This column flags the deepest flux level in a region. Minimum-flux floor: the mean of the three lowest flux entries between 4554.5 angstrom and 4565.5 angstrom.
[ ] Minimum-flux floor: 66.9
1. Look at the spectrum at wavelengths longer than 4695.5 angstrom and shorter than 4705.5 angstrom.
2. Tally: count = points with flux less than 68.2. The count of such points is 6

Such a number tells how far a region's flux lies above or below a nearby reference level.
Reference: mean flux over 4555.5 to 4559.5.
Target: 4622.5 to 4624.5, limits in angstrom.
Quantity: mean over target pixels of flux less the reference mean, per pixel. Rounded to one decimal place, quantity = 1.7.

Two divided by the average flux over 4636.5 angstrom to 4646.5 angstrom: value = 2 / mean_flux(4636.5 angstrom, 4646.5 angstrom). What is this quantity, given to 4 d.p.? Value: 0.0291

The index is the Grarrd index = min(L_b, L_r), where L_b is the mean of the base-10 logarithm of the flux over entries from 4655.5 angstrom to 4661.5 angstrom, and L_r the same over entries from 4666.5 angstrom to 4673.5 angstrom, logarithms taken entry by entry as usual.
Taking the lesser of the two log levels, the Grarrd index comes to 1.82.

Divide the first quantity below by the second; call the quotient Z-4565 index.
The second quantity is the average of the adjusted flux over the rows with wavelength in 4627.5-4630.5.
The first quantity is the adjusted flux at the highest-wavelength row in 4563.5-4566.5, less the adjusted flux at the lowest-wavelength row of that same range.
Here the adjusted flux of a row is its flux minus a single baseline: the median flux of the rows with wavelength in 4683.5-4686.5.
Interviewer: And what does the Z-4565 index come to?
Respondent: -2.8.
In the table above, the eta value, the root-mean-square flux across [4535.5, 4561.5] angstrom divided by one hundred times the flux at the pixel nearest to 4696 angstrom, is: 0.0099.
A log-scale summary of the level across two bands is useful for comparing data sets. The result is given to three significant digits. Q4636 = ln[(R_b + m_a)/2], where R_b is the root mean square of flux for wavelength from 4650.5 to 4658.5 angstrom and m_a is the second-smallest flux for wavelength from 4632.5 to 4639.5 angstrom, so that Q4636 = 4.22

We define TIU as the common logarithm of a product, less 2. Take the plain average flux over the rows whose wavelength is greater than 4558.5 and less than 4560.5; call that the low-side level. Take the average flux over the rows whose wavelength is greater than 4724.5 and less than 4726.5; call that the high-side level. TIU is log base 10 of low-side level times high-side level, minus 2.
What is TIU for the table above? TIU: 1.69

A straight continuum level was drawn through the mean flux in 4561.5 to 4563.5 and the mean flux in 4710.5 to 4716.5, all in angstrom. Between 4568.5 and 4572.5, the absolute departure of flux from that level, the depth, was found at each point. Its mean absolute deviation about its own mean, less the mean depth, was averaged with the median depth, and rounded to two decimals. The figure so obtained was 0.21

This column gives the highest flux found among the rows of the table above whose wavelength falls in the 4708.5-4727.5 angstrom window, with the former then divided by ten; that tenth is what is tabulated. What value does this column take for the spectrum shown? 7.16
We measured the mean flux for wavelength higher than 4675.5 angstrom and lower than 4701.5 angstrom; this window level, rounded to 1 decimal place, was 68.7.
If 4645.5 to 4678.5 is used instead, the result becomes 68.5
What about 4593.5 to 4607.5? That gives 69.0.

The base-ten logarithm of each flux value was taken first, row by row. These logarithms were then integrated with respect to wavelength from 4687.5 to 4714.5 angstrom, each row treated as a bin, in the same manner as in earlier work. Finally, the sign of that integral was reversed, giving -50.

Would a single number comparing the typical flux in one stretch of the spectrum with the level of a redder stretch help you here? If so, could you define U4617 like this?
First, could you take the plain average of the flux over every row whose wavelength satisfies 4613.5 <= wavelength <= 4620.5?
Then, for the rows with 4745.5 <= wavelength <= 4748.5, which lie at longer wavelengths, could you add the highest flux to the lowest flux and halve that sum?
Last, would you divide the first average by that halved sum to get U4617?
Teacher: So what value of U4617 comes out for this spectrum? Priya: 1.04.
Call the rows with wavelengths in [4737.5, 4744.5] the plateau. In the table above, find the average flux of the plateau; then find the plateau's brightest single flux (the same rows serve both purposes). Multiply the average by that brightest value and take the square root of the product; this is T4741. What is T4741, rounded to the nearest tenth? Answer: 69.0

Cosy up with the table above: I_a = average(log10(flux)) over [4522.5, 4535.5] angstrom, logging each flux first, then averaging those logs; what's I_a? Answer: 1.80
